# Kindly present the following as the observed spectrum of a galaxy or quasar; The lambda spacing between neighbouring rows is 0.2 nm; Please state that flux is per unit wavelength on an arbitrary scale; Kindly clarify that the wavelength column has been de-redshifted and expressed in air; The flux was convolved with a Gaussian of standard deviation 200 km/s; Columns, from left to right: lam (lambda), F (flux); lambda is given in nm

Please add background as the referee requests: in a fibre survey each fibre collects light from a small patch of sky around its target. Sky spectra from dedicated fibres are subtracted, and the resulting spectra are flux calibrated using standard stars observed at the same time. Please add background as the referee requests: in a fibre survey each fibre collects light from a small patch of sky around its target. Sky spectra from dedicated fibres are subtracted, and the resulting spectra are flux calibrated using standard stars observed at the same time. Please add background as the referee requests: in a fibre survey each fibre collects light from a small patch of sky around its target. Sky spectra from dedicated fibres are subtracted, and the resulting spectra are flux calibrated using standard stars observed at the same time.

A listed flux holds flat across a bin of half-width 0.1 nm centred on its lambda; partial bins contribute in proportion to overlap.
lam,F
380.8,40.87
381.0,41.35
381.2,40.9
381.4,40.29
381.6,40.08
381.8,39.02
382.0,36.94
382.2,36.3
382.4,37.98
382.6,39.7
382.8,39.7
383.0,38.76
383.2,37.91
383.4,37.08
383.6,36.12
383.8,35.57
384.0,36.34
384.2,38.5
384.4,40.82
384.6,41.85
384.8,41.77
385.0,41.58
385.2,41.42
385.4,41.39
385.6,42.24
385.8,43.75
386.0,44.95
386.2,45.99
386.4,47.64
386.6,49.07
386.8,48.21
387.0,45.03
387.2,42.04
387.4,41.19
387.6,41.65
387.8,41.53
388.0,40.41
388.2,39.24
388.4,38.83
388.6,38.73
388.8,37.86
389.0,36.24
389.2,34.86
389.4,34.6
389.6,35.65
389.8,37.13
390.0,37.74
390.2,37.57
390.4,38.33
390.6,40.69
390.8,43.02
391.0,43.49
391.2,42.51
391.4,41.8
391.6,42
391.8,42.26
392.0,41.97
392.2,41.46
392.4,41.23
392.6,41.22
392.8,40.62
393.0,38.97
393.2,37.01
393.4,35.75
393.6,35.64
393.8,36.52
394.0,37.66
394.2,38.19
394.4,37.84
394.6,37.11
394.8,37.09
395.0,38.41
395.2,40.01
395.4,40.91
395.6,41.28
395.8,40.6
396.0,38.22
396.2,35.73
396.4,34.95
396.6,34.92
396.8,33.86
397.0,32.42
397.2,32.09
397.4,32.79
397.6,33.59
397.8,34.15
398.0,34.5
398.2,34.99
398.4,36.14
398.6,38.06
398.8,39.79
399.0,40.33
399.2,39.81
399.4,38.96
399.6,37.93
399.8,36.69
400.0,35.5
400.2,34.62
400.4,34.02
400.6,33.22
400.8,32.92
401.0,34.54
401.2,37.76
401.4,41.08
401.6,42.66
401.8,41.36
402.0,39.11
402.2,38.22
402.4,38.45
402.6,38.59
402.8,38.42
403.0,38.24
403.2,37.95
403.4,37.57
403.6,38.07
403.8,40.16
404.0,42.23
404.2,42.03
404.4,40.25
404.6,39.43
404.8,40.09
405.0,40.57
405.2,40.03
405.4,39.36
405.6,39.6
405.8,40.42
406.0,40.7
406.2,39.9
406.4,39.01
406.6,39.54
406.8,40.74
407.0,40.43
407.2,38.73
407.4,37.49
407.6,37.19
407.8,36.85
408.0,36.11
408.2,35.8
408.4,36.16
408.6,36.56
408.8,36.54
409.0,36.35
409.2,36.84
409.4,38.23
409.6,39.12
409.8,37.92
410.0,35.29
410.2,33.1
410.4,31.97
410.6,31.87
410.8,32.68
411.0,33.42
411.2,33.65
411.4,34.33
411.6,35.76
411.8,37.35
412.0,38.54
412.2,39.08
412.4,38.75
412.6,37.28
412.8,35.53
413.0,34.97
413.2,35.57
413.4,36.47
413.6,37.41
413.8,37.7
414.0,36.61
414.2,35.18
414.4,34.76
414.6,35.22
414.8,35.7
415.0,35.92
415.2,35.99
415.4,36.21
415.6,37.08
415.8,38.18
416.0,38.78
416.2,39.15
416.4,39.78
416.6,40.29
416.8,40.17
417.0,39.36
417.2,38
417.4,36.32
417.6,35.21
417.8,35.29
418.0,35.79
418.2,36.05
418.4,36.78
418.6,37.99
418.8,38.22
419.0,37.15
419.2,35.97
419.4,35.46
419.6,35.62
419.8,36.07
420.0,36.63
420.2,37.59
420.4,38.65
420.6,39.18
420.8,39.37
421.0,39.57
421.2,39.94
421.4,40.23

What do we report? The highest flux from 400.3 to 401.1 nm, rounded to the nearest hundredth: 34.54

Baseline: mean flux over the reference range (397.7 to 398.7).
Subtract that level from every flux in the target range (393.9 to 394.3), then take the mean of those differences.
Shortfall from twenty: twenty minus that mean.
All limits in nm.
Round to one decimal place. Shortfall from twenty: 17.6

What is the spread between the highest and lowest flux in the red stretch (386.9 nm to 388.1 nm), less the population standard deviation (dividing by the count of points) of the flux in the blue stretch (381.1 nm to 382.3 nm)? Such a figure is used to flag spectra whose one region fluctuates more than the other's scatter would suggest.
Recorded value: 2.9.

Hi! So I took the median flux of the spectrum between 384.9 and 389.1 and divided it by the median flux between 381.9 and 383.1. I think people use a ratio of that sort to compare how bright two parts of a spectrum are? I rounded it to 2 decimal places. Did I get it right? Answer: 1.08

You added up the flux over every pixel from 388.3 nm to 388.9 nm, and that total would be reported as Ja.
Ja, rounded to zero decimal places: 115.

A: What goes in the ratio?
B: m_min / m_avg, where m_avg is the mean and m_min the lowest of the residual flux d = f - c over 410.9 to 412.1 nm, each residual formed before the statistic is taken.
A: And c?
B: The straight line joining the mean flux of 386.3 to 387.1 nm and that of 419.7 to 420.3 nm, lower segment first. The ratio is 1.56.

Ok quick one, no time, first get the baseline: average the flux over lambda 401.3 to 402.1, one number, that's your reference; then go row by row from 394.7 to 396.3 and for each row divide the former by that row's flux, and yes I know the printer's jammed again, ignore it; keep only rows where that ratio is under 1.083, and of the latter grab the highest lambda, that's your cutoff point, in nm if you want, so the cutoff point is 396.0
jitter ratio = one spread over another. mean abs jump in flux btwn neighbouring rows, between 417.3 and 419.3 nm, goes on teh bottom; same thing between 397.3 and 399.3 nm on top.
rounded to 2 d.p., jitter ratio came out 1.27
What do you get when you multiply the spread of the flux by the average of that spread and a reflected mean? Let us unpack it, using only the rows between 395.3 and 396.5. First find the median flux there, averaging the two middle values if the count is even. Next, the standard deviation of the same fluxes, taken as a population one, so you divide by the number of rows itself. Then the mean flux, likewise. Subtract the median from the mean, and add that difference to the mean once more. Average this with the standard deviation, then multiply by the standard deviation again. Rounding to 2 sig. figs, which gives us 51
